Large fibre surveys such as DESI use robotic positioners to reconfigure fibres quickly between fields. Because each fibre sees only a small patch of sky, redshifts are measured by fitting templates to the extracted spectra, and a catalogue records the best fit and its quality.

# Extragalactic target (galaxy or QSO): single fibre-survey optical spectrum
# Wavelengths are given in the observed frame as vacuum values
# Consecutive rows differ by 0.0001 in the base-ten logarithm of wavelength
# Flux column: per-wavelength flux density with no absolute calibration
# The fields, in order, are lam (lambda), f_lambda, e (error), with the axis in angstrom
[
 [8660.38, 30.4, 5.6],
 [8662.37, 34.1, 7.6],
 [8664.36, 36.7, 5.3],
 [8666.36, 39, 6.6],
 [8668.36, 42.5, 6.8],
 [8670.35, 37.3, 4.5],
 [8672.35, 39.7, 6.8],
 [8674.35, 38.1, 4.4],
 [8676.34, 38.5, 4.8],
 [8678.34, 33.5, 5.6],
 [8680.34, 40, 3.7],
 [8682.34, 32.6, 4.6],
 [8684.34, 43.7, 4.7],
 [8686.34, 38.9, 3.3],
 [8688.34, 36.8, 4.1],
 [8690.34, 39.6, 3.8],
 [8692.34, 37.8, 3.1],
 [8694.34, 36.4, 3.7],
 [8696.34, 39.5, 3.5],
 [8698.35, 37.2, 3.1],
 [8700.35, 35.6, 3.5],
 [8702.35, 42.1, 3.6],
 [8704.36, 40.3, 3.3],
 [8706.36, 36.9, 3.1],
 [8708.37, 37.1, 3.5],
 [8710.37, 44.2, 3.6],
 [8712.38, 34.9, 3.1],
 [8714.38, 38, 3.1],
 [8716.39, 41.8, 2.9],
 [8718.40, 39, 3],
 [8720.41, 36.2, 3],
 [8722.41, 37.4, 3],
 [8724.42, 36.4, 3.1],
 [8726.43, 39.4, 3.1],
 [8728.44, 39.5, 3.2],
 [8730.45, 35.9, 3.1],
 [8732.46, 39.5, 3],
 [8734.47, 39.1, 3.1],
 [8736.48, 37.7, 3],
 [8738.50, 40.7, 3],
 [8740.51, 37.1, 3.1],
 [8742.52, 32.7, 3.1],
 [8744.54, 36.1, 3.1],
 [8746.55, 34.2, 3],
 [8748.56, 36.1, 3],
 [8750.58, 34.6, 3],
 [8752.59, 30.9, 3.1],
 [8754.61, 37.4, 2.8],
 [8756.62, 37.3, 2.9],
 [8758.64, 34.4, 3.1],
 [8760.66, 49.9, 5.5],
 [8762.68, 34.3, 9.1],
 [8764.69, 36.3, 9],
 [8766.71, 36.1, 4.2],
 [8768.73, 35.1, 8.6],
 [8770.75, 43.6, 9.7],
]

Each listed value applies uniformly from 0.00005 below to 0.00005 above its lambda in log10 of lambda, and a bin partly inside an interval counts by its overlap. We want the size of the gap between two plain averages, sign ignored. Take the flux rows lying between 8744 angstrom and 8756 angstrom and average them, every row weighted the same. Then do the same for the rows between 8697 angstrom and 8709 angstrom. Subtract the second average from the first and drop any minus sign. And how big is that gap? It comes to 3.3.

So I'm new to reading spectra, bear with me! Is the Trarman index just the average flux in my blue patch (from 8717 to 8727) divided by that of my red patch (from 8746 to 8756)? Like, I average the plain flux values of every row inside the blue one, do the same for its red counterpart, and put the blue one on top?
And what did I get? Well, 1.09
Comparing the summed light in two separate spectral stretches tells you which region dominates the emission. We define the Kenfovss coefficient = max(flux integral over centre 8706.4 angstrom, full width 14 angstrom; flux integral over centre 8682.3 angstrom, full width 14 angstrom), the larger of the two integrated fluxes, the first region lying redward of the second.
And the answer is 543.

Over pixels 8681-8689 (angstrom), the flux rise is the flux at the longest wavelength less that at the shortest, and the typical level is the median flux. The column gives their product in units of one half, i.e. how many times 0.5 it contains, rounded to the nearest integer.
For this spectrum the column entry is 318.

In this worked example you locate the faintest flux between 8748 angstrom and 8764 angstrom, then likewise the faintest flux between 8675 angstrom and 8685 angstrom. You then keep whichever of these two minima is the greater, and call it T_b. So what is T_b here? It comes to 32.6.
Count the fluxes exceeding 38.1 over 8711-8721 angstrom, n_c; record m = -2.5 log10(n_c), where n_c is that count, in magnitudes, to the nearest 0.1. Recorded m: -0.8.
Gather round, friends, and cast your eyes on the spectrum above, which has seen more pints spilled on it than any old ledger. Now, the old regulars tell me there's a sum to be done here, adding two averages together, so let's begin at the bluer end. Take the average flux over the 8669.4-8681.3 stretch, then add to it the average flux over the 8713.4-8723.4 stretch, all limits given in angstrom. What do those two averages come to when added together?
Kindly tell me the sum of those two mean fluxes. 76.3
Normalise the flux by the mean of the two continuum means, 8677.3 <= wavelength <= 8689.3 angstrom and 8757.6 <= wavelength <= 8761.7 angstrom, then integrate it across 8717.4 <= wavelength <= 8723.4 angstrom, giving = 5.67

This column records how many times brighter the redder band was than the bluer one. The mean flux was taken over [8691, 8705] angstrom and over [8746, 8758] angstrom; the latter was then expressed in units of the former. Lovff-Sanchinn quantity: 0.91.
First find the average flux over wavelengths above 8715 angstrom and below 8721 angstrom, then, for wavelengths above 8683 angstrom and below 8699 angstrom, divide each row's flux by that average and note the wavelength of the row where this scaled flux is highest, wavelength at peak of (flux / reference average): 8684.34 angstrom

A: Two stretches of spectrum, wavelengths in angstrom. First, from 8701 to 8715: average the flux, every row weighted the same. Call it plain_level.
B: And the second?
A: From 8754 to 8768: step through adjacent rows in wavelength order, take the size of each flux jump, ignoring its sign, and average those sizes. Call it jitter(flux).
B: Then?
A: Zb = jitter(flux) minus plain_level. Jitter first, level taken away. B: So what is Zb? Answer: -33.0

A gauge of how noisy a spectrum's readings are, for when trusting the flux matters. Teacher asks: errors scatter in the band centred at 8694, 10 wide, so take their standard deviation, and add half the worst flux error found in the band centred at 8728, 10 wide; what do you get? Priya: 1.9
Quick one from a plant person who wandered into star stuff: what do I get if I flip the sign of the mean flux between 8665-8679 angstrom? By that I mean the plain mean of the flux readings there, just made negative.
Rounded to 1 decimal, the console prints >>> -38.4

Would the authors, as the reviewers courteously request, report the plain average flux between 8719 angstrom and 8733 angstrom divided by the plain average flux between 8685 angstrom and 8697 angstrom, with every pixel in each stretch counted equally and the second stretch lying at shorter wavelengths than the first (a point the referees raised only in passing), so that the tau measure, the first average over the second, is 0.99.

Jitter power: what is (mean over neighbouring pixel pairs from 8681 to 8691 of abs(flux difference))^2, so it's 27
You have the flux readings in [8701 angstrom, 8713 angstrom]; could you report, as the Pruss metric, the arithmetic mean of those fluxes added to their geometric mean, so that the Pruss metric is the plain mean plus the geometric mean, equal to 78.4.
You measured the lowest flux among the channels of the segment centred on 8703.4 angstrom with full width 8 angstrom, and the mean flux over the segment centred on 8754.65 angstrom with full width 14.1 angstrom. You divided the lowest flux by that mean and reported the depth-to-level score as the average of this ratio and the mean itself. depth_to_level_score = 19.1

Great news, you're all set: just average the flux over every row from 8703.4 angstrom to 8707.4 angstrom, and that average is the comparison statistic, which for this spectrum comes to 38.6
